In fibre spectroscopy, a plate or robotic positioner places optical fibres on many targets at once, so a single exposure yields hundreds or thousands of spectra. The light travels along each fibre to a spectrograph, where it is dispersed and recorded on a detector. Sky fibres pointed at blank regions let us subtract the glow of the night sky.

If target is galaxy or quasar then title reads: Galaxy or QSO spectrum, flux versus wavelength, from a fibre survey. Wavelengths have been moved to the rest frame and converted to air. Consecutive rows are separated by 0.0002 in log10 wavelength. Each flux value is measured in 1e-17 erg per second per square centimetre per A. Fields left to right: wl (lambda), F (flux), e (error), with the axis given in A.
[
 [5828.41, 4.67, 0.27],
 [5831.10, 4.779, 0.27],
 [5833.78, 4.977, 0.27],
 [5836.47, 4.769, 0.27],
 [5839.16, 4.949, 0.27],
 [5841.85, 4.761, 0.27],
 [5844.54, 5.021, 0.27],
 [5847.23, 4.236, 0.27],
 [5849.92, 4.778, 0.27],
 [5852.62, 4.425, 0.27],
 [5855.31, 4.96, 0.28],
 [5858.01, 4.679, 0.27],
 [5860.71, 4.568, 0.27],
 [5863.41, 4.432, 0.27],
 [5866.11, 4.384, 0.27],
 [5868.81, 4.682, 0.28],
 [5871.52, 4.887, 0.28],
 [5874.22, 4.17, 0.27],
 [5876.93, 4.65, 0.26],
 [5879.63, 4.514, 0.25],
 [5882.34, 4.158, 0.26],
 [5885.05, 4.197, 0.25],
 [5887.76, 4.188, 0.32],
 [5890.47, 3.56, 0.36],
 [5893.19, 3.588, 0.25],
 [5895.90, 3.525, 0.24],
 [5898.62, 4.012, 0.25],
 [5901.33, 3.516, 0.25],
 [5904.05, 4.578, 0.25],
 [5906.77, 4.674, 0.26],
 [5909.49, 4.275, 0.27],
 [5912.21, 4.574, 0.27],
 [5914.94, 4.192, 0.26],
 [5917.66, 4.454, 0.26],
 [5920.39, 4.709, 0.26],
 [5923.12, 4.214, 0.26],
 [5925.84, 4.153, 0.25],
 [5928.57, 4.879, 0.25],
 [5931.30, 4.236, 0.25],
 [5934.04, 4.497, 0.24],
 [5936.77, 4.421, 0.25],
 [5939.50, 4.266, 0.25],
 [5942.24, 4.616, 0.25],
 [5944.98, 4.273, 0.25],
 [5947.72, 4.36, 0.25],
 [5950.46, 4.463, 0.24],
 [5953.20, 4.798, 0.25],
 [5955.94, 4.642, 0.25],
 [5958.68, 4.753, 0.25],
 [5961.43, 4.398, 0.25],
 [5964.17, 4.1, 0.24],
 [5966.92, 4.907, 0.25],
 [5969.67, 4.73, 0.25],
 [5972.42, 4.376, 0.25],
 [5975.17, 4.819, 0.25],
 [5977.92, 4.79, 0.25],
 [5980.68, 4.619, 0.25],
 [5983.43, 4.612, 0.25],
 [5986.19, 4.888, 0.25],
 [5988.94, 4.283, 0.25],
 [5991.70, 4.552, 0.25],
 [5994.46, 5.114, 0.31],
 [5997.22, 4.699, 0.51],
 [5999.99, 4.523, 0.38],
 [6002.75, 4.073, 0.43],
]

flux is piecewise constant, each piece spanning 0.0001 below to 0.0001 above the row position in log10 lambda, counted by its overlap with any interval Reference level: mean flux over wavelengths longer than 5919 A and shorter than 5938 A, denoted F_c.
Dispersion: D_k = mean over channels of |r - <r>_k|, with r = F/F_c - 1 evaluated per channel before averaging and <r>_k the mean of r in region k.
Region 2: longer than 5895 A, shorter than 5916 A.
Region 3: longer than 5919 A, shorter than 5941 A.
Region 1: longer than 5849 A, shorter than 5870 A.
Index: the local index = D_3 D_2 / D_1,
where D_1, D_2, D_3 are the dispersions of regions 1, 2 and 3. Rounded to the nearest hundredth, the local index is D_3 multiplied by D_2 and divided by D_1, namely 0.10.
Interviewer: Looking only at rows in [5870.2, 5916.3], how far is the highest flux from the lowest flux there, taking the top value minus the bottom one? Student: 1.37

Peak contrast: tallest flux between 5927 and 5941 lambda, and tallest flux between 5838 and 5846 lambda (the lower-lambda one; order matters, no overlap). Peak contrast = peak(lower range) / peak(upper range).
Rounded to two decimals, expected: 1.03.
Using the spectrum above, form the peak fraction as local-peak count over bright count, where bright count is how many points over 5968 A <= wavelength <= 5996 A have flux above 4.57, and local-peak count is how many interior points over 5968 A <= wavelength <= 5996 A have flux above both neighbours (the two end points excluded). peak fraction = 0.29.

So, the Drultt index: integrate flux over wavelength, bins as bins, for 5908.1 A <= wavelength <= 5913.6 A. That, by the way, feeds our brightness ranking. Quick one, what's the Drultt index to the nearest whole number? 24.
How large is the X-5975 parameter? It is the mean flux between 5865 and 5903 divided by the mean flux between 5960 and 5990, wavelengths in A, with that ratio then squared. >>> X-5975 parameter 0.81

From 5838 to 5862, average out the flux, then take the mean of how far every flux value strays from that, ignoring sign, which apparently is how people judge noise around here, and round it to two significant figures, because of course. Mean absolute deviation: 0.21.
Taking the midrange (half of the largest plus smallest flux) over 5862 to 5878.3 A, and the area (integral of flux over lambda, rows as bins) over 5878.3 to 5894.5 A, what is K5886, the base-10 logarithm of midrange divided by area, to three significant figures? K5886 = -1.16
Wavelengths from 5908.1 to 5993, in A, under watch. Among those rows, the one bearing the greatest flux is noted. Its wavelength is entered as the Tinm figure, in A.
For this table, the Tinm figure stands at 5966.92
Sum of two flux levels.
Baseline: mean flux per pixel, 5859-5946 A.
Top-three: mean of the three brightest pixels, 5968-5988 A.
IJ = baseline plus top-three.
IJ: 9.15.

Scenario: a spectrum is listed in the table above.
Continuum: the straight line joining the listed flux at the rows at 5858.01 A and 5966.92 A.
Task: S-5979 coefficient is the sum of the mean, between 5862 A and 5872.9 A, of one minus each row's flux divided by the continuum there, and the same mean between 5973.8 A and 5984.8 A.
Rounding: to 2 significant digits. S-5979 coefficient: 0.067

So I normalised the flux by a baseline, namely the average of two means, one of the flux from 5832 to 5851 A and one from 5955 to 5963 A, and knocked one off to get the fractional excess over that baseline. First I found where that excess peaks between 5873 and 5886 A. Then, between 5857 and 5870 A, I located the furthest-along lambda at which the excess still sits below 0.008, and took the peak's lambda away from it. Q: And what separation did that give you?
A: -8.1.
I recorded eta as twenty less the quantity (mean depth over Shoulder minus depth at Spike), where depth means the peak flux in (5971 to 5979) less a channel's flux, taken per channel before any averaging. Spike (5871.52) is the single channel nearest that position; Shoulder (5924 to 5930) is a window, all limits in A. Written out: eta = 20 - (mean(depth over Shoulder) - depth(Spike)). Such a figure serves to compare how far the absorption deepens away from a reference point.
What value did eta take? 19.6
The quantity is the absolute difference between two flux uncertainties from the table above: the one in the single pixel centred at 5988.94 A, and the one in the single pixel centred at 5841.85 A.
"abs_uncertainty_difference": 0.020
